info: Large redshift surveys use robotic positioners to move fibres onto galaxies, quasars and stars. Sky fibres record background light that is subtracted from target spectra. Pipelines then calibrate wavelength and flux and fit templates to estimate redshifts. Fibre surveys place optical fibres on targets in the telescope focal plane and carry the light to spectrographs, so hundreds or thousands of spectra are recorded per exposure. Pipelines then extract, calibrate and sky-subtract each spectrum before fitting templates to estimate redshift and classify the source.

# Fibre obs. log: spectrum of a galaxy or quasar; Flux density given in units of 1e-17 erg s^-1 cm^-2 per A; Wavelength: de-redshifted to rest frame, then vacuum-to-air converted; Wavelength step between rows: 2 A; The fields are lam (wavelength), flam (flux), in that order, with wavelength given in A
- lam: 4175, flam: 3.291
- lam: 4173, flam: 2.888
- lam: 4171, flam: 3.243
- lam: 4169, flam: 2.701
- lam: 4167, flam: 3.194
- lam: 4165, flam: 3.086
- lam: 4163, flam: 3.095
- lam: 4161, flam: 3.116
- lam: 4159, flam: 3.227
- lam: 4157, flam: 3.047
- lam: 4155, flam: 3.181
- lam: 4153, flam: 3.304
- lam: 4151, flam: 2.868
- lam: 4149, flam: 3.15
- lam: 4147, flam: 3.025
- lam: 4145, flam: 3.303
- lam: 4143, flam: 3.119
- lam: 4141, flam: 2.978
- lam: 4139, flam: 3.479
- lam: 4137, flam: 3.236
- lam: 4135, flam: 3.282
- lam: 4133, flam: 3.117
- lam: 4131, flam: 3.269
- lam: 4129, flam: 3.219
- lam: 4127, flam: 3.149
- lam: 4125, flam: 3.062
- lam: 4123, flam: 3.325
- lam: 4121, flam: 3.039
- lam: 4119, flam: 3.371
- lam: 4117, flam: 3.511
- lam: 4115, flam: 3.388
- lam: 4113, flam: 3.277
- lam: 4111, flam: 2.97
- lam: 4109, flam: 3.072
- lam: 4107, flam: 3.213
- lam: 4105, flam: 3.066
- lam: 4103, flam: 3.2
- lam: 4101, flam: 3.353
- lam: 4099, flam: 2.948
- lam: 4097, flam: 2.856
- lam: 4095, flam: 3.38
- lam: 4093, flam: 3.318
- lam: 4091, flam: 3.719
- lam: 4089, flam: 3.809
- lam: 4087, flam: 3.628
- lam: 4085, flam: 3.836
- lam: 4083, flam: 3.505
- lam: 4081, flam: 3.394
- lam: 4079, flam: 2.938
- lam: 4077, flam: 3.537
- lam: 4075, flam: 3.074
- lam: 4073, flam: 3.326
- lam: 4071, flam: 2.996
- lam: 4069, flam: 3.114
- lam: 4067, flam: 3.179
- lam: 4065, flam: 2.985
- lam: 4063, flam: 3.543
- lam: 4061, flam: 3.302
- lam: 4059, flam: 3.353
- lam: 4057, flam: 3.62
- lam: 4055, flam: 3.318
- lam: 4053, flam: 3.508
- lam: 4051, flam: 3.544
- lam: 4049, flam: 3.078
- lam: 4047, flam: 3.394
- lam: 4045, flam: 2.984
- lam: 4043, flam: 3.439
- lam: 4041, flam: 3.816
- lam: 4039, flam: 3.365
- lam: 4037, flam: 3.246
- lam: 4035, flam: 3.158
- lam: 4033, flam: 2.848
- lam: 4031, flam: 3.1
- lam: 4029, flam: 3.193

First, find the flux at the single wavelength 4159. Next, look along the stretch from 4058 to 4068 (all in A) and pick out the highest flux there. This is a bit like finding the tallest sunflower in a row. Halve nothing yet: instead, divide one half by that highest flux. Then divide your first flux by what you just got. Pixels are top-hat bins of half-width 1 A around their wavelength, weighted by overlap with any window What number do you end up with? 22.9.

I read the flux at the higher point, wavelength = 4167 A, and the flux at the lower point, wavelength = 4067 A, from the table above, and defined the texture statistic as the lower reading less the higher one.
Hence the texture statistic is 0.0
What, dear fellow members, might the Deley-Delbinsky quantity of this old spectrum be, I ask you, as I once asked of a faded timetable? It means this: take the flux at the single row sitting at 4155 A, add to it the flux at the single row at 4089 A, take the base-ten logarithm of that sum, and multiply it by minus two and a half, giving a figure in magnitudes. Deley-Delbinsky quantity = -2.11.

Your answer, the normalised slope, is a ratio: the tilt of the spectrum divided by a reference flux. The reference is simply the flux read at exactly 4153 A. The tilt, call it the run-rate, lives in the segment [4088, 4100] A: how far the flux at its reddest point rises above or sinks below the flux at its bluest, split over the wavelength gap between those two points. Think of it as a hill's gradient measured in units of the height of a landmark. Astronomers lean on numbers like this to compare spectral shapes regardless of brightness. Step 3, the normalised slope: -0.0261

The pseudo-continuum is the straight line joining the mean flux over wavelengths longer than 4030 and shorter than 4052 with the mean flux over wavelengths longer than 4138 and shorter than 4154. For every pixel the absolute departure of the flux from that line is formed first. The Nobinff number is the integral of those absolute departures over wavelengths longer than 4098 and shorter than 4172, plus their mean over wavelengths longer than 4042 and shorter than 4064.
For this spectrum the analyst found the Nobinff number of 9.6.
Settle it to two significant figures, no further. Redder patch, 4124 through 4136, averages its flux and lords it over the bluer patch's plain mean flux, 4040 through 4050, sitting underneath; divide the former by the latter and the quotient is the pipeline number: 0.95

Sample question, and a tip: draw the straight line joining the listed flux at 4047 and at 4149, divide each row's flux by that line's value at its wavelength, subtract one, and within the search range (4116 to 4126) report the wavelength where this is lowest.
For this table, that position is 4121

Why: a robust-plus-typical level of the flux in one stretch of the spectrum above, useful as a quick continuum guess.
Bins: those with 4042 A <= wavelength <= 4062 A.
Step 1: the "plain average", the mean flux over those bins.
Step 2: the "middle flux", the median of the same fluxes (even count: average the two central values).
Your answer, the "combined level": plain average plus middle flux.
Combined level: 6.73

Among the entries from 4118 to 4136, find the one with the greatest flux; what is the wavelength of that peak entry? 4119 A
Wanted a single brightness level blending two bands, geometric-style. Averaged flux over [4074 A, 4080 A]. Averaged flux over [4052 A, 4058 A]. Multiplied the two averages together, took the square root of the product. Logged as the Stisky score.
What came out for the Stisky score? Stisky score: 3.33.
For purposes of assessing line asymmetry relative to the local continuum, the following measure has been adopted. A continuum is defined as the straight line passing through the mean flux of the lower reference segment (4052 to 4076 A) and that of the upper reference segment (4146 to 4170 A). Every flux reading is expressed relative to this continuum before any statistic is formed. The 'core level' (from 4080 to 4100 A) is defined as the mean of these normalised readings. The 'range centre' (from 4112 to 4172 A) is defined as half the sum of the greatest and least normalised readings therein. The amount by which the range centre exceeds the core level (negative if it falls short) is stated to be -0.07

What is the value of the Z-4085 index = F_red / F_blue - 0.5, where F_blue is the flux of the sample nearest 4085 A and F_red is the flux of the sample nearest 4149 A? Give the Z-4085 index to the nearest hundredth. 0.32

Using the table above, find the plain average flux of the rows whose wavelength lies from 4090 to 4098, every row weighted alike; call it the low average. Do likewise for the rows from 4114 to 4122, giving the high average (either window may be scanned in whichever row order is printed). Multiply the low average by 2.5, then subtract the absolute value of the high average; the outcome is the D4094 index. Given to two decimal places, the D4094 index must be 4.97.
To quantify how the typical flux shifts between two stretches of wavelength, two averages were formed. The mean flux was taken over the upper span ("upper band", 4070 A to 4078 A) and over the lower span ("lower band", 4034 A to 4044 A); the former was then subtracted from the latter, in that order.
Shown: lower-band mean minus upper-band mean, 0.17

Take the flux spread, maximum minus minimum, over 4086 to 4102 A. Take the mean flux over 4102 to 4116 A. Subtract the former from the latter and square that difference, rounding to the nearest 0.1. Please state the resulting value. 4.9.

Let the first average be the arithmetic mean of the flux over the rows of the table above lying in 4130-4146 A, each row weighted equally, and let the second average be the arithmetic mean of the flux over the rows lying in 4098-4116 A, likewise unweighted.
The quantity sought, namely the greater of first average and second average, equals 3.22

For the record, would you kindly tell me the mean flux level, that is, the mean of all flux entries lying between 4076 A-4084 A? 3.34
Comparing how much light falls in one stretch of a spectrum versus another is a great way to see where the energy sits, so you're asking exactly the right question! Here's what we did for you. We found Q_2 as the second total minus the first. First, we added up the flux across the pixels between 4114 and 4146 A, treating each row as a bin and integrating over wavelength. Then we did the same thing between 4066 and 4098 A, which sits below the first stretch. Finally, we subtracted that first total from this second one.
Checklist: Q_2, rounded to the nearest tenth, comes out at 3.5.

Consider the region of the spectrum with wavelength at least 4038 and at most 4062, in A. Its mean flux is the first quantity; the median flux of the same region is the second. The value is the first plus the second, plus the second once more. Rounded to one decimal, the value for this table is 10.2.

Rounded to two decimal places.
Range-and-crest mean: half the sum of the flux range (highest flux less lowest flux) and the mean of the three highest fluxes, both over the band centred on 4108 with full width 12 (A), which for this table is 1.77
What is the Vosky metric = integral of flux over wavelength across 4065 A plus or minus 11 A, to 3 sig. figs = 71.6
